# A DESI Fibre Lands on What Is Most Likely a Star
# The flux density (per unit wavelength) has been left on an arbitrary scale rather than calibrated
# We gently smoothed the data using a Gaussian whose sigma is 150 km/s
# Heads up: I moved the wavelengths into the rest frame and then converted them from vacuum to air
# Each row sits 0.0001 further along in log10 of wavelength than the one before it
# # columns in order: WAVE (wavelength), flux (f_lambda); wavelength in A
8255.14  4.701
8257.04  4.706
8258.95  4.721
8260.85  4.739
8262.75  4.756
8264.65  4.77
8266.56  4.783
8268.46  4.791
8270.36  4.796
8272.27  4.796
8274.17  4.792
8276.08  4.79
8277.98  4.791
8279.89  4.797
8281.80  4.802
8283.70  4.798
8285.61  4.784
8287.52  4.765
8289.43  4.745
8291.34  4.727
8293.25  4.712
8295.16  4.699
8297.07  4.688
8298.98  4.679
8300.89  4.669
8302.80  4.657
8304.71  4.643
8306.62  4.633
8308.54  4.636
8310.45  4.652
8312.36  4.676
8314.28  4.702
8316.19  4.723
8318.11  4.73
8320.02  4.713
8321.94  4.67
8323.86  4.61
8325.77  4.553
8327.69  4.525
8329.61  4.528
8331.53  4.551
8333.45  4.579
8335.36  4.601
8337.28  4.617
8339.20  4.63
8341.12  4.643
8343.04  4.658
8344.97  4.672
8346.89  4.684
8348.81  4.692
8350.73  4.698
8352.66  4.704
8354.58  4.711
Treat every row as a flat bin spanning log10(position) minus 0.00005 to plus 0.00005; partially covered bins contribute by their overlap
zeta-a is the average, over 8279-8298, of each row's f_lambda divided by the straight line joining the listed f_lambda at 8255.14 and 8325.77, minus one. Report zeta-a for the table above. 0.0260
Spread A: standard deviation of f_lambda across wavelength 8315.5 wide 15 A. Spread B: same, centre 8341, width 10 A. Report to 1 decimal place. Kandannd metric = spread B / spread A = 0.6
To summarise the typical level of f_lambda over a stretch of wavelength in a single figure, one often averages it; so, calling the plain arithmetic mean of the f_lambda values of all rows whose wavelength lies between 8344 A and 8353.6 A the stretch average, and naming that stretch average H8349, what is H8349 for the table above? 4.69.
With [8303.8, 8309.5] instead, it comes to 4.64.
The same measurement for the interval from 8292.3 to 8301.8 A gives 4.69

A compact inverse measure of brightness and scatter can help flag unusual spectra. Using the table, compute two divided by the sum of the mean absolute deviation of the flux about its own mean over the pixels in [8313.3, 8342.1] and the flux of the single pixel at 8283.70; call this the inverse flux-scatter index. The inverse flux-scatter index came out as 0.412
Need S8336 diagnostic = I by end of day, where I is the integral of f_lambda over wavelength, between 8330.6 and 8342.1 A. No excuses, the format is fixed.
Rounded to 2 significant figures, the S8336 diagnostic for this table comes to 53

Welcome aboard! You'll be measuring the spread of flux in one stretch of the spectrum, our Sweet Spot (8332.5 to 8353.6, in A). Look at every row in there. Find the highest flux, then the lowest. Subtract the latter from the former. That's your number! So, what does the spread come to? 0.125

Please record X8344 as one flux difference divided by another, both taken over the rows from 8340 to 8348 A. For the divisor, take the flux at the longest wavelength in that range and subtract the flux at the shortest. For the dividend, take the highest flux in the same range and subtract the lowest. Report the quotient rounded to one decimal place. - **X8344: 1.0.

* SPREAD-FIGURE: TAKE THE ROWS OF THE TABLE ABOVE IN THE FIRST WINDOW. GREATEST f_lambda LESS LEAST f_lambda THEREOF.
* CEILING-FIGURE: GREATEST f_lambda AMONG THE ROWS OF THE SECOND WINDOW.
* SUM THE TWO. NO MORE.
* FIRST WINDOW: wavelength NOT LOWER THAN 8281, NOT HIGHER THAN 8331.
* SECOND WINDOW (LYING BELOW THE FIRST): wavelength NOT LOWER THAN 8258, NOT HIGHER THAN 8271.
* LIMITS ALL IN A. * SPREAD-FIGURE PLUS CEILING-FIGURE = 5.07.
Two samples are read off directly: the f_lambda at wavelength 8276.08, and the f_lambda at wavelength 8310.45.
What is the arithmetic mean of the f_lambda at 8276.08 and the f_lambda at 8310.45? 4.72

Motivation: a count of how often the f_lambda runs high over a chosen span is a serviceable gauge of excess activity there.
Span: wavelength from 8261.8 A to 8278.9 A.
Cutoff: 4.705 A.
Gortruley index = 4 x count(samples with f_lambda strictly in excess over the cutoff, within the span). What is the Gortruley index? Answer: 36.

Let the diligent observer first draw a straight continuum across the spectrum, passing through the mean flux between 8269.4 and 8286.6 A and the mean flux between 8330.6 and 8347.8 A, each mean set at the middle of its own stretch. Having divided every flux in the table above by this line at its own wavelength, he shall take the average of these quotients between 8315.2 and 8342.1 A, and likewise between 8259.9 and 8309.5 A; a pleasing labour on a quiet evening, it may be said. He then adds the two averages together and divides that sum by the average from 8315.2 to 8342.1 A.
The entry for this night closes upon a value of 2.00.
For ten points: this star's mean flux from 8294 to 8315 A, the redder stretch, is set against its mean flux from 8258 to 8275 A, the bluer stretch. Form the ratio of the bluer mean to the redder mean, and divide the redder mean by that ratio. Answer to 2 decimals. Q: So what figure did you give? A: 4.56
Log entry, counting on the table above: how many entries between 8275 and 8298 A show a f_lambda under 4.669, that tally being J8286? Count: 0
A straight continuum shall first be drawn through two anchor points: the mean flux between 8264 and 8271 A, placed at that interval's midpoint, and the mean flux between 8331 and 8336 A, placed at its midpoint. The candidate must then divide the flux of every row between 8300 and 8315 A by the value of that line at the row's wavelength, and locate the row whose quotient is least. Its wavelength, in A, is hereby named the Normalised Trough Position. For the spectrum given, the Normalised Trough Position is 8306.62 A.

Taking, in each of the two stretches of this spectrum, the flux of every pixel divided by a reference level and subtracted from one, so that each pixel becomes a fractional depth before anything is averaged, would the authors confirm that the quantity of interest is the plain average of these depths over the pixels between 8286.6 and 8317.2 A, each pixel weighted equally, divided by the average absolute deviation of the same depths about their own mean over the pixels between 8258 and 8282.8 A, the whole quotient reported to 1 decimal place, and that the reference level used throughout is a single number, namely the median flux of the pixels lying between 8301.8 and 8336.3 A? -2.4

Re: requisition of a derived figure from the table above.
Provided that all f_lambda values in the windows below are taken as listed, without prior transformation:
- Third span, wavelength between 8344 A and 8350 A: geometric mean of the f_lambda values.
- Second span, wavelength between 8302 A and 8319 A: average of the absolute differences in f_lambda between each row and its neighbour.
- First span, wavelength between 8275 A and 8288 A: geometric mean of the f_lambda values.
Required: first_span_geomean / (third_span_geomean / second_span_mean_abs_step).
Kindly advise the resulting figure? 0.0155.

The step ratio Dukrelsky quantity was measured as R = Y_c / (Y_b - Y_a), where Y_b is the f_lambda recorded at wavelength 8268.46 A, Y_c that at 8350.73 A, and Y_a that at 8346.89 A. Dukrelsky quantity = 44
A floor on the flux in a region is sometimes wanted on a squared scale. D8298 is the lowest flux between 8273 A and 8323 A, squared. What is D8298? 21.5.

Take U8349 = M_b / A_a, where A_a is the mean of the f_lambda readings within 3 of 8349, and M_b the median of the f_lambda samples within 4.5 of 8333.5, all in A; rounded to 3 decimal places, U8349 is 0.976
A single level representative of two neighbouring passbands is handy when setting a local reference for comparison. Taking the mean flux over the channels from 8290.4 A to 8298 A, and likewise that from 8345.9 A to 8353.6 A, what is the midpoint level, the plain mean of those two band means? 4.70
